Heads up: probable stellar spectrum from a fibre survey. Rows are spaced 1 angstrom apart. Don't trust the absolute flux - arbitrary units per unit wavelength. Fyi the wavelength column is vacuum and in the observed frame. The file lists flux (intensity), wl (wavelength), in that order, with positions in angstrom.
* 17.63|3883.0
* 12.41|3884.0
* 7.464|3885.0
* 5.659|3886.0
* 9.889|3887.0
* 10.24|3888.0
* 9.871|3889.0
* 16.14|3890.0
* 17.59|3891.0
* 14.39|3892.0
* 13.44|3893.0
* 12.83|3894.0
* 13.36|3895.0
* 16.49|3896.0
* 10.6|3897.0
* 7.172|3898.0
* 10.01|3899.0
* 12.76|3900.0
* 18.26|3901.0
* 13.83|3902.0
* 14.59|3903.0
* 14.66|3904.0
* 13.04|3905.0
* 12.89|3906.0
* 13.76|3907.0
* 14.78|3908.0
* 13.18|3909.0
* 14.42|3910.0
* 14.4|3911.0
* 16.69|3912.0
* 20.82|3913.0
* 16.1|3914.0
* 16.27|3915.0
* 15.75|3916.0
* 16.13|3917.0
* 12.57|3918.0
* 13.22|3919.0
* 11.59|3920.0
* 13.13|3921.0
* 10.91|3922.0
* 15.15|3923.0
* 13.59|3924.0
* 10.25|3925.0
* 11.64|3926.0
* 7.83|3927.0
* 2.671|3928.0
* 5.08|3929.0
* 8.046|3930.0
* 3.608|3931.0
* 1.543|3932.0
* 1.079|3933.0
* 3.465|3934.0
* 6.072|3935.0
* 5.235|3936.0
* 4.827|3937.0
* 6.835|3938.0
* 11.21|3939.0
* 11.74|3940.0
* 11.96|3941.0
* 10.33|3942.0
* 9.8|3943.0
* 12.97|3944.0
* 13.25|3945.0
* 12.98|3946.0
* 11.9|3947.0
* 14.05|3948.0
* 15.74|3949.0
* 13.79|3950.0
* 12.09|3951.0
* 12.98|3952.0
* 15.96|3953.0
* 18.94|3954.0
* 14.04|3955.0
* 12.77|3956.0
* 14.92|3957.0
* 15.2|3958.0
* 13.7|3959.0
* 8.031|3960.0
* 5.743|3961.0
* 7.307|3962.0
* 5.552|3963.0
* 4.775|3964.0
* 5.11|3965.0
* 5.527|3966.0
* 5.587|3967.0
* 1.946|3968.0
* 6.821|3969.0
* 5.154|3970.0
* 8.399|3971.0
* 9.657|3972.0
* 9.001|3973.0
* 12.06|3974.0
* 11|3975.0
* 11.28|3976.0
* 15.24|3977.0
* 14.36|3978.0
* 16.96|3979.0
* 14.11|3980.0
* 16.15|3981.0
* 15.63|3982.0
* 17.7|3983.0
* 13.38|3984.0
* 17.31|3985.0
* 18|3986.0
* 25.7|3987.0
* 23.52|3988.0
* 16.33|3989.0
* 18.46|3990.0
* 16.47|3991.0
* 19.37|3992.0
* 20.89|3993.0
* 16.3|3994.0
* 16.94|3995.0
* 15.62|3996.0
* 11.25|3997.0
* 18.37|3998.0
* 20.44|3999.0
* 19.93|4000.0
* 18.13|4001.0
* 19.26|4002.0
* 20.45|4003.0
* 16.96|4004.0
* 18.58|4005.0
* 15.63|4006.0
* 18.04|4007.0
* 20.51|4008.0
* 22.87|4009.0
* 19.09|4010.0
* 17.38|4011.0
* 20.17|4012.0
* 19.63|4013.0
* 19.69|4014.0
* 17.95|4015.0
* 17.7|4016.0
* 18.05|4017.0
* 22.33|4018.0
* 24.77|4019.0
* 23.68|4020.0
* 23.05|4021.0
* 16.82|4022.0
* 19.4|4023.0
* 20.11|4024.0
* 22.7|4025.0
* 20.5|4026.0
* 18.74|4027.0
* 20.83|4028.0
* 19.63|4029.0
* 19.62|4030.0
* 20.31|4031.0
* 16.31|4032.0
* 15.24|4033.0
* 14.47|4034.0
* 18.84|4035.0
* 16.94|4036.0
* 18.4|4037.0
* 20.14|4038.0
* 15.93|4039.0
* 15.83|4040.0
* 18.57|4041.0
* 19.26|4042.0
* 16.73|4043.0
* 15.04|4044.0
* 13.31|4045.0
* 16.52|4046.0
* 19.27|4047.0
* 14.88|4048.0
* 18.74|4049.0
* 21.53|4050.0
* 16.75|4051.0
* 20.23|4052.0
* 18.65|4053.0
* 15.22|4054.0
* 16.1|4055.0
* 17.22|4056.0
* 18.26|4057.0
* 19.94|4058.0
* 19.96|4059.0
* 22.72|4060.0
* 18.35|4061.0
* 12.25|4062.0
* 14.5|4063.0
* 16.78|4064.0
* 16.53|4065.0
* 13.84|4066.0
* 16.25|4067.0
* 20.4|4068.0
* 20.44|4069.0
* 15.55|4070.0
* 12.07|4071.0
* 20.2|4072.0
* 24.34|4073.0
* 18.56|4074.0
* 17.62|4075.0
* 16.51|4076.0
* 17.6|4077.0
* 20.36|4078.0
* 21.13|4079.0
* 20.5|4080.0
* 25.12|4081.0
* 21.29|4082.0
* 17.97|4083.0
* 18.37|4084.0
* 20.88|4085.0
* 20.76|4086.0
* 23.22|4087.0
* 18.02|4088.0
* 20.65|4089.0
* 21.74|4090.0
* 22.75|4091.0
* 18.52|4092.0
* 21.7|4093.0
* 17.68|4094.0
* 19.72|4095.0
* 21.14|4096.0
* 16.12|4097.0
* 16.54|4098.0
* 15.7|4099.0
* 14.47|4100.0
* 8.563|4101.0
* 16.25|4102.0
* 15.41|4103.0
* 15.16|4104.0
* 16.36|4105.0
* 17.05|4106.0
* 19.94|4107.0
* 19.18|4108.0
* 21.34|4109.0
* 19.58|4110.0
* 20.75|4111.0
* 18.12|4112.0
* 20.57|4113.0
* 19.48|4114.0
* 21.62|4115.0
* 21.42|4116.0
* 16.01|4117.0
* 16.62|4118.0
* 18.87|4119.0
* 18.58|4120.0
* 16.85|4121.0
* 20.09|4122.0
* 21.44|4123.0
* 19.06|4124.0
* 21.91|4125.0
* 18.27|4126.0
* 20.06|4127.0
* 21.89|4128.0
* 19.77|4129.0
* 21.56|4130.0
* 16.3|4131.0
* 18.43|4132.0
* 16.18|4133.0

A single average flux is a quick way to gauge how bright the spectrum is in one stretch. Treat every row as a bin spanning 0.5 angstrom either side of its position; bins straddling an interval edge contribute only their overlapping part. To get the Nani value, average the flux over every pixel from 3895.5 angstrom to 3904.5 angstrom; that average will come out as 13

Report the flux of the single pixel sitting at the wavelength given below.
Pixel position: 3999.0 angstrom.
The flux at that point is 20.44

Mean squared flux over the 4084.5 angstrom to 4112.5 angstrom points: 351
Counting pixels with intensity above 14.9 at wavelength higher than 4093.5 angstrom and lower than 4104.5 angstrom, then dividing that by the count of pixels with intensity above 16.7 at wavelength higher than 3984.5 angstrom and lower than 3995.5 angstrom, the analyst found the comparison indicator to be 1.1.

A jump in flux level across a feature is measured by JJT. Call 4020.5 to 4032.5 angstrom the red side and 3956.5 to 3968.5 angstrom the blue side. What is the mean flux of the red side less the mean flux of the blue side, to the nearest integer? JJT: 12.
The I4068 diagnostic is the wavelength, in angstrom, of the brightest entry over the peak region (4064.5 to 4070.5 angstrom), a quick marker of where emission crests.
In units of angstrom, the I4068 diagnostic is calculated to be 4069.0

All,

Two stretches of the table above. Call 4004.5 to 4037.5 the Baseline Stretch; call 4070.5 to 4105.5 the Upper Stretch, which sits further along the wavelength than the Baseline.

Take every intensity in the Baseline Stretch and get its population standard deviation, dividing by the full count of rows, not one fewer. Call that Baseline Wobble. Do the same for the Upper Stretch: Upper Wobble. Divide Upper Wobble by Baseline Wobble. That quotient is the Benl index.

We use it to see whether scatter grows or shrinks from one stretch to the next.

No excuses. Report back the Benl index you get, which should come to 1.40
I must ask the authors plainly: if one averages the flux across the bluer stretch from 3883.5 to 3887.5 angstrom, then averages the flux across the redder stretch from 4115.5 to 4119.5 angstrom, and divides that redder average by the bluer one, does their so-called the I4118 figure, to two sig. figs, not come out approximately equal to 2.1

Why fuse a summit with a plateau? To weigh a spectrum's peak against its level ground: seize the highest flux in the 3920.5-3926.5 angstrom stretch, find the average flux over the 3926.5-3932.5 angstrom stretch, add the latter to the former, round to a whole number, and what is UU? 20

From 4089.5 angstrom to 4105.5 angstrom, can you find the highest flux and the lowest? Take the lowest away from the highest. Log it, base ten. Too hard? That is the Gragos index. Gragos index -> 1.2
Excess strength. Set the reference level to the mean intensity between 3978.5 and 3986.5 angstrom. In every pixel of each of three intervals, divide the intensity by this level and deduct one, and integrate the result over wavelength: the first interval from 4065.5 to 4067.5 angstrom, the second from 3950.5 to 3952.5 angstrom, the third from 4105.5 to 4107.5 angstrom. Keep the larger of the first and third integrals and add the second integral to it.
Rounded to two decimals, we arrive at -0.16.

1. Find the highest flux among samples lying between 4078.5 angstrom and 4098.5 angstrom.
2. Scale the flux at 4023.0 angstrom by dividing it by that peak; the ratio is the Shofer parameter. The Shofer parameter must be 0.77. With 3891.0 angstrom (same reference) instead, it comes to 0.70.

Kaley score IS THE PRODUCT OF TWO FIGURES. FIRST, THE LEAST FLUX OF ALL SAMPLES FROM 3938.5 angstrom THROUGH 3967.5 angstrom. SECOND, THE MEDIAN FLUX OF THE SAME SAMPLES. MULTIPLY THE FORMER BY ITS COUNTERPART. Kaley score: 58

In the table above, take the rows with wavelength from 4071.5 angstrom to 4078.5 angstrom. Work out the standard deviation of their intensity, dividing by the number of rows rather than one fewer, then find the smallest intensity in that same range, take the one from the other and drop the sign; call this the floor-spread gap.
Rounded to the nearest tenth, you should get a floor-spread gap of 14.1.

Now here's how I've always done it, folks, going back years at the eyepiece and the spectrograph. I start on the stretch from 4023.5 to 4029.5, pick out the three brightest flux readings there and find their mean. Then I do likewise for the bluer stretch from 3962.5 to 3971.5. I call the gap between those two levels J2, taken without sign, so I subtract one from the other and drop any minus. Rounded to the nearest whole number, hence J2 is 14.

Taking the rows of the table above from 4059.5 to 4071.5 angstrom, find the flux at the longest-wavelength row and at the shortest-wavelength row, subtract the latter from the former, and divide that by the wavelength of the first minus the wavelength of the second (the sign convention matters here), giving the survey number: -0.97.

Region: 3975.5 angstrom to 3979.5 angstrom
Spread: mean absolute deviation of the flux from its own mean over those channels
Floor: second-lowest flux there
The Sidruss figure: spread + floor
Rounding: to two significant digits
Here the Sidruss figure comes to 16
